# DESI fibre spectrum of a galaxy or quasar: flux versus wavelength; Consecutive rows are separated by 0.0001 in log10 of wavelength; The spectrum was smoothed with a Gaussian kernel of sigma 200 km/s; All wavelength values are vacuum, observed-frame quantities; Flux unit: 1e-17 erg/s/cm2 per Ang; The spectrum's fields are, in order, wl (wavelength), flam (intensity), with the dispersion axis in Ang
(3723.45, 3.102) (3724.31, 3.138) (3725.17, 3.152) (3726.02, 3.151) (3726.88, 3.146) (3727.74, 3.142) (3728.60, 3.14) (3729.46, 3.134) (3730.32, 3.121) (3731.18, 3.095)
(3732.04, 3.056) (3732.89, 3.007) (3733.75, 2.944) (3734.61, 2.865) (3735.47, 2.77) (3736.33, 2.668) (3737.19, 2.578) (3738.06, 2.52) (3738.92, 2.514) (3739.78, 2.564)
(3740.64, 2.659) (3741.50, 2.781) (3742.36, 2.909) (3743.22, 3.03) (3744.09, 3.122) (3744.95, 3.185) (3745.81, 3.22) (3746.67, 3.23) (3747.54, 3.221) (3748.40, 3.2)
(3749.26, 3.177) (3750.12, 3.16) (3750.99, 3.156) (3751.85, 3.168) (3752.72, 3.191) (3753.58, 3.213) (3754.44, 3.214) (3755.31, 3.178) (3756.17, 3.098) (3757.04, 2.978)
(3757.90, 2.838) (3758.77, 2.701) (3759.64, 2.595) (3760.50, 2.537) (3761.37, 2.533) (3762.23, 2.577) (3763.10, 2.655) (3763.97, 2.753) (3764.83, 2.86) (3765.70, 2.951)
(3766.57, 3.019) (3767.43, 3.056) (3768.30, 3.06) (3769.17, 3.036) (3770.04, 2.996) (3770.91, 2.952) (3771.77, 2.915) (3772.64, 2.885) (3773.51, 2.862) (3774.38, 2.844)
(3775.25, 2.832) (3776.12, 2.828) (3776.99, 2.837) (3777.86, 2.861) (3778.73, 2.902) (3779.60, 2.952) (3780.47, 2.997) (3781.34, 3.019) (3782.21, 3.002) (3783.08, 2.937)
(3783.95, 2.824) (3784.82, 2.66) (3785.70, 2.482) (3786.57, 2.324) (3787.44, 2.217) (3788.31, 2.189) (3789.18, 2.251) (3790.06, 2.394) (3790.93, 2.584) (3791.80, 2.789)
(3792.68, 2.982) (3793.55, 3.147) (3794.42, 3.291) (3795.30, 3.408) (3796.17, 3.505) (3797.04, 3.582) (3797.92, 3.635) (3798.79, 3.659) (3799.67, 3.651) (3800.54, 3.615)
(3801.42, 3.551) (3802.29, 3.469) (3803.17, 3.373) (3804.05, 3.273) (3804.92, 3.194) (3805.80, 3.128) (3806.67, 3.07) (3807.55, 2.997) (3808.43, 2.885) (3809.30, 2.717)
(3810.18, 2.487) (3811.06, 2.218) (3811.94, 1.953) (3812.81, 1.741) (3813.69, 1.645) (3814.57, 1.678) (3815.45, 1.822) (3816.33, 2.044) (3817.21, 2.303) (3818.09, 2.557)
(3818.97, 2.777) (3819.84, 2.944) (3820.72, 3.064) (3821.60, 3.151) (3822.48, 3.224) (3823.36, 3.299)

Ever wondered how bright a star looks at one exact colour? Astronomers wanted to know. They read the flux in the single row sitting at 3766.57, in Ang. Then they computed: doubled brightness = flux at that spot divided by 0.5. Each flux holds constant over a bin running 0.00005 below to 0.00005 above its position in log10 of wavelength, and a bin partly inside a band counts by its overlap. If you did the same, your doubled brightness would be 6.0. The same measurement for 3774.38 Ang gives 5.7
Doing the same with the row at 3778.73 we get 5.8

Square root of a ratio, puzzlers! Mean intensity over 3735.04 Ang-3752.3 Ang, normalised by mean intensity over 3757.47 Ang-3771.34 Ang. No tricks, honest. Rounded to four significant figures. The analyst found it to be 1.021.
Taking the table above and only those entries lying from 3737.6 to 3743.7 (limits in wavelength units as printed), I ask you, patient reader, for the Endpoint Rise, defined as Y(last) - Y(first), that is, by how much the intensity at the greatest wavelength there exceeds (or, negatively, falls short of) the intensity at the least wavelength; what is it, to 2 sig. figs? 0.51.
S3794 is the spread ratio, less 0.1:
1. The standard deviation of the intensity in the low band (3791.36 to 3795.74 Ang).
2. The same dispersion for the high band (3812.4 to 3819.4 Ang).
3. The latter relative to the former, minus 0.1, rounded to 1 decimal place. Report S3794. 1.7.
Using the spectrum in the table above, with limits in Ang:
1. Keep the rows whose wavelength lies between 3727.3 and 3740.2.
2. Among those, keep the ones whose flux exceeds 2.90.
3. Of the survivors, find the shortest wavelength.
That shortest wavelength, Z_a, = 3727.74 Ang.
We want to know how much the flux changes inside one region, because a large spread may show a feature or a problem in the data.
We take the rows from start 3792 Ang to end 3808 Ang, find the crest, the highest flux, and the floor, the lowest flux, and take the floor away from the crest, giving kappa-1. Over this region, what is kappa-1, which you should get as 0.68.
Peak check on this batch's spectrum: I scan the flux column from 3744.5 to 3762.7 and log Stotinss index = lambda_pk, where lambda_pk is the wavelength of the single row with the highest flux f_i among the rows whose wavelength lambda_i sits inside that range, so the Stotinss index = 3746.67 Ang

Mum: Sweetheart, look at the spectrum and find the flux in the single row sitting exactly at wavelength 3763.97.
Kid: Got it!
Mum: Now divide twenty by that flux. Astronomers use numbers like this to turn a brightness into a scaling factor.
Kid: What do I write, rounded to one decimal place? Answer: 7.3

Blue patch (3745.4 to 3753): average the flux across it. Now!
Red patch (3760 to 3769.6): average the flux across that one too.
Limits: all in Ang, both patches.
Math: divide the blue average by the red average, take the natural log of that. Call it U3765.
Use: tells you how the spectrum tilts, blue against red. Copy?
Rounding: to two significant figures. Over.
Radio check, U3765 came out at 0.12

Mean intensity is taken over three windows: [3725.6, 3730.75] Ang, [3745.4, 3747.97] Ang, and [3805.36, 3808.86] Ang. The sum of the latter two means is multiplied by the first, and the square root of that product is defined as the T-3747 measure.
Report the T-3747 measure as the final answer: 4.4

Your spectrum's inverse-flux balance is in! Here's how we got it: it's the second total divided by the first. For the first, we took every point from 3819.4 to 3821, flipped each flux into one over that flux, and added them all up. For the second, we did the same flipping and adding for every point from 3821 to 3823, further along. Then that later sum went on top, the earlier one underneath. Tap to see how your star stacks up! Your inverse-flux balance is 0.94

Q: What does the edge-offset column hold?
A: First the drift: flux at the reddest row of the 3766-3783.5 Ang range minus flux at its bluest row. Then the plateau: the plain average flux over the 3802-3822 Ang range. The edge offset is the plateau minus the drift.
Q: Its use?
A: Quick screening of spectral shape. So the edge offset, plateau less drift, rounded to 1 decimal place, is 2.7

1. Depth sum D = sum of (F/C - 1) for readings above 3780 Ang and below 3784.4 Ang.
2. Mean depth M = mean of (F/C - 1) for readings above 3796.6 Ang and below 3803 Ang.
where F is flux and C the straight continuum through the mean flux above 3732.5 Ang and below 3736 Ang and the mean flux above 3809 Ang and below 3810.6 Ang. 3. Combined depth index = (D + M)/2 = 0.4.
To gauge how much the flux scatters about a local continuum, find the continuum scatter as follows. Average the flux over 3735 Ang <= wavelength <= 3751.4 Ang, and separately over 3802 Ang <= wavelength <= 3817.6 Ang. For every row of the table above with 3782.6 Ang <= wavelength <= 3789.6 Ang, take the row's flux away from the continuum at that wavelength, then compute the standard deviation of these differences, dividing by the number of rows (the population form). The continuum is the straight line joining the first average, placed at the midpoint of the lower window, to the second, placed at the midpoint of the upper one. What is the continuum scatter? 0.261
